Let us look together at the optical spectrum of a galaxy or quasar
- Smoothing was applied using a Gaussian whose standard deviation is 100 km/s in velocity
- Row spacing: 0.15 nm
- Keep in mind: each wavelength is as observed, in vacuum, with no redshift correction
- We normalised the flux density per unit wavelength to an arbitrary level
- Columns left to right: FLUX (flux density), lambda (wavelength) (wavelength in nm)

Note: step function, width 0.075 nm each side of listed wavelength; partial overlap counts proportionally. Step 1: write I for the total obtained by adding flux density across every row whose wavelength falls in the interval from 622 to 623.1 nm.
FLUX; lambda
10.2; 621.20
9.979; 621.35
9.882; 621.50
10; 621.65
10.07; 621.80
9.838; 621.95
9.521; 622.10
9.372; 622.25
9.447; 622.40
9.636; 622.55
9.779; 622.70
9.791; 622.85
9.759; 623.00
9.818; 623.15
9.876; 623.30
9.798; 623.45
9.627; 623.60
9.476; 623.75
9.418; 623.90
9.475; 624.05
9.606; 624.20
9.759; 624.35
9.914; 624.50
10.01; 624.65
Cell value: 67.3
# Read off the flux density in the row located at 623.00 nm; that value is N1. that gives 9.759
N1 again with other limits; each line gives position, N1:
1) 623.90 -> 9.418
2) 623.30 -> 9.876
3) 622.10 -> 9.521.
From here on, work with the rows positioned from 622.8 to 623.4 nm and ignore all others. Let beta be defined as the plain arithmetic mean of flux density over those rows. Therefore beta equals 9.81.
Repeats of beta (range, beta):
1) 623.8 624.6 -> 9.63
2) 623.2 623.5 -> 9.84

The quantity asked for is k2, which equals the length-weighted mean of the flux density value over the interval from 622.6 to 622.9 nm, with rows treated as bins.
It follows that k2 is 9.77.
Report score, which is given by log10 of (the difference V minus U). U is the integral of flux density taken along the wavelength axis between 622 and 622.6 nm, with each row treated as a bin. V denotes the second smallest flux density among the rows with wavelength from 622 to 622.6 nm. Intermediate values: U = 5.70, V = 9.447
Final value 0.574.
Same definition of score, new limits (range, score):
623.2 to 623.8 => 0.580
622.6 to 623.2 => 0.592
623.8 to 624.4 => 0.573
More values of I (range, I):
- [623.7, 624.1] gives 28.4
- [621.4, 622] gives 39.8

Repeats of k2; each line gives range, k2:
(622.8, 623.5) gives 9.81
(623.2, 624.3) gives 9.62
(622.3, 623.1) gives 9.68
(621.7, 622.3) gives 9.73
